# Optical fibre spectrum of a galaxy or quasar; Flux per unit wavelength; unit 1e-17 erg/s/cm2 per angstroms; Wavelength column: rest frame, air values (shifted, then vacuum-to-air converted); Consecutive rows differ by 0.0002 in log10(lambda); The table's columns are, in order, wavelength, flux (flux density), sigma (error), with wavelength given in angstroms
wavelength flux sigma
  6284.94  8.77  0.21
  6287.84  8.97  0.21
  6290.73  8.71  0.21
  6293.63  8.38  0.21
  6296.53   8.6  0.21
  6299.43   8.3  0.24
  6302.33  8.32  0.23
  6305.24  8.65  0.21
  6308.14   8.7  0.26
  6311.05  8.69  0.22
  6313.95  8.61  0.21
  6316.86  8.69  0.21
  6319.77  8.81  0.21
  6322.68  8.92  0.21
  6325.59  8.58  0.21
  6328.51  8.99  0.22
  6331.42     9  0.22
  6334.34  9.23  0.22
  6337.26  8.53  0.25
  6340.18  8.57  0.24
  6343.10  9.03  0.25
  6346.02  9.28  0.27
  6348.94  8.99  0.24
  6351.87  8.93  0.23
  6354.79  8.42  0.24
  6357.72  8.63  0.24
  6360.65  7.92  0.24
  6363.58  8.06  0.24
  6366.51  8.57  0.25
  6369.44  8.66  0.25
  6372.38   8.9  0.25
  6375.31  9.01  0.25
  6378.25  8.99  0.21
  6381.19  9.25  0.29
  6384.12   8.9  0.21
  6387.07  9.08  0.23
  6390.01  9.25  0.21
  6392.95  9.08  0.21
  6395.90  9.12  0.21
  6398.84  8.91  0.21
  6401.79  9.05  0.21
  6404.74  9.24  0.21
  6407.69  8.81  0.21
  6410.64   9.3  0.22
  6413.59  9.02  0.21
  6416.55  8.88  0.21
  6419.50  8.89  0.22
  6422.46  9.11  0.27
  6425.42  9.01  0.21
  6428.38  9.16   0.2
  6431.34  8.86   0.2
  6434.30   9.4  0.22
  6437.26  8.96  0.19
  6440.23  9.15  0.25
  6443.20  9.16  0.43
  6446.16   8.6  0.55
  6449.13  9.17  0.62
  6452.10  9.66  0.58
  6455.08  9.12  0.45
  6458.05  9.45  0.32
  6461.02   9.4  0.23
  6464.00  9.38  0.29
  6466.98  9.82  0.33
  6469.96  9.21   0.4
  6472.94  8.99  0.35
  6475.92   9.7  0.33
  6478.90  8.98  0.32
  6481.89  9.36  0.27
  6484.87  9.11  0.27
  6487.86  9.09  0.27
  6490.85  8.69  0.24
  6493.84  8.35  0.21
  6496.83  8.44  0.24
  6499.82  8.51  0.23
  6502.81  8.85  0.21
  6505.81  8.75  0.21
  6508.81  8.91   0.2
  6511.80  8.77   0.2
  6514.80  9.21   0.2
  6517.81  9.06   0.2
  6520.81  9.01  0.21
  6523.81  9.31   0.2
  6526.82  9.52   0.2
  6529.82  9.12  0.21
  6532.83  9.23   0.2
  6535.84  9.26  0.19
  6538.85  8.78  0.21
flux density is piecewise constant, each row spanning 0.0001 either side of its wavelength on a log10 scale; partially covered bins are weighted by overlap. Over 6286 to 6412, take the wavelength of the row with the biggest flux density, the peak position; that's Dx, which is 6410.64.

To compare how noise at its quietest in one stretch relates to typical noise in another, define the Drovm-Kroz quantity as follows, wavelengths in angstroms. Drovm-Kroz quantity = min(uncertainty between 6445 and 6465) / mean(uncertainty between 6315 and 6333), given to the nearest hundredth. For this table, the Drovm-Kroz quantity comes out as 1.08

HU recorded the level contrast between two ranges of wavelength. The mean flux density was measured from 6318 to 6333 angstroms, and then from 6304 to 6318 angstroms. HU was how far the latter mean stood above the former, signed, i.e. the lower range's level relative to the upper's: -0.19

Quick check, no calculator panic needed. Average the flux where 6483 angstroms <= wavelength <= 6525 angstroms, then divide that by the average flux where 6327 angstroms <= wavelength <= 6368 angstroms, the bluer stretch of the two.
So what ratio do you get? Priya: 1.016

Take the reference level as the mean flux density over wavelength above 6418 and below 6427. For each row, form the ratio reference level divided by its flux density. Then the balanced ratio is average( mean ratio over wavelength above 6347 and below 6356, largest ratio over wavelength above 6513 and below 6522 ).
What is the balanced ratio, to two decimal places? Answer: 1.01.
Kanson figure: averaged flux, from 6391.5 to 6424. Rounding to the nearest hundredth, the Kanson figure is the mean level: 9.04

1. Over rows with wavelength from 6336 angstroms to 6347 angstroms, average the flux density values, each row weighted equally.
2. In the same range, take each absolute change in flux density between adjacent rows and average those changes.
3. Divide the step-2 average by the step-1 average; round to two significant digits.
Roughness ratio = 0.028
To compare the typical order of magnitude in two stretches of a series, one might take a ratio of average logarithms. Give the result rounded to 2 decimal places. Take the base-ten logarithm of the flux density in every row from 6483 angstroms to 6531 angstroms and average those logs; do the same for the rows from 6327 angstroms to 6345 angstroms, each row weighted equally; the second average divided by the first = 1.00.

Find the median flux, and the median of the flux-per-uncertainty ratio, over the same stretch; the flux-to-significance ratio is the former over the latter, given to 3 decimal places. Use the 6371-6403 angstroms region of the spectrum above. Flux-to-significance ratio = 0.213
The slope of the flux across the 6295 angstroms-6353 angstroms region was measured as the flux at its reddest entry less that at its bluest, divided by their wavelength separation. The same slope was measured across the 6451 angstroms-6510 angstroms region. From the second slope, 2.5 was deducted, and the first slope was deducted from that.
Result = -2.52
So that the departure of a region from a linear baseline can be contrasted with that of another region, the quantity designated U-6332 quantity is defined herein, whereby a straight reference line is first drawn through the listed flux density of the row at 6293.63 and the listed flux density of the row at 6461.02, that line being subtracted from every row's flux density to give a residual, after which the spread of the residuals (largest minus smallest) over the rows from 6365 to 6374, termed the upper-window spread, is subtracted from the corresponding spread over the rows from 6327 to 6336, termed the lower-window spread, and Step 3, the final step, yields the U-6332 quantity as -0.08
